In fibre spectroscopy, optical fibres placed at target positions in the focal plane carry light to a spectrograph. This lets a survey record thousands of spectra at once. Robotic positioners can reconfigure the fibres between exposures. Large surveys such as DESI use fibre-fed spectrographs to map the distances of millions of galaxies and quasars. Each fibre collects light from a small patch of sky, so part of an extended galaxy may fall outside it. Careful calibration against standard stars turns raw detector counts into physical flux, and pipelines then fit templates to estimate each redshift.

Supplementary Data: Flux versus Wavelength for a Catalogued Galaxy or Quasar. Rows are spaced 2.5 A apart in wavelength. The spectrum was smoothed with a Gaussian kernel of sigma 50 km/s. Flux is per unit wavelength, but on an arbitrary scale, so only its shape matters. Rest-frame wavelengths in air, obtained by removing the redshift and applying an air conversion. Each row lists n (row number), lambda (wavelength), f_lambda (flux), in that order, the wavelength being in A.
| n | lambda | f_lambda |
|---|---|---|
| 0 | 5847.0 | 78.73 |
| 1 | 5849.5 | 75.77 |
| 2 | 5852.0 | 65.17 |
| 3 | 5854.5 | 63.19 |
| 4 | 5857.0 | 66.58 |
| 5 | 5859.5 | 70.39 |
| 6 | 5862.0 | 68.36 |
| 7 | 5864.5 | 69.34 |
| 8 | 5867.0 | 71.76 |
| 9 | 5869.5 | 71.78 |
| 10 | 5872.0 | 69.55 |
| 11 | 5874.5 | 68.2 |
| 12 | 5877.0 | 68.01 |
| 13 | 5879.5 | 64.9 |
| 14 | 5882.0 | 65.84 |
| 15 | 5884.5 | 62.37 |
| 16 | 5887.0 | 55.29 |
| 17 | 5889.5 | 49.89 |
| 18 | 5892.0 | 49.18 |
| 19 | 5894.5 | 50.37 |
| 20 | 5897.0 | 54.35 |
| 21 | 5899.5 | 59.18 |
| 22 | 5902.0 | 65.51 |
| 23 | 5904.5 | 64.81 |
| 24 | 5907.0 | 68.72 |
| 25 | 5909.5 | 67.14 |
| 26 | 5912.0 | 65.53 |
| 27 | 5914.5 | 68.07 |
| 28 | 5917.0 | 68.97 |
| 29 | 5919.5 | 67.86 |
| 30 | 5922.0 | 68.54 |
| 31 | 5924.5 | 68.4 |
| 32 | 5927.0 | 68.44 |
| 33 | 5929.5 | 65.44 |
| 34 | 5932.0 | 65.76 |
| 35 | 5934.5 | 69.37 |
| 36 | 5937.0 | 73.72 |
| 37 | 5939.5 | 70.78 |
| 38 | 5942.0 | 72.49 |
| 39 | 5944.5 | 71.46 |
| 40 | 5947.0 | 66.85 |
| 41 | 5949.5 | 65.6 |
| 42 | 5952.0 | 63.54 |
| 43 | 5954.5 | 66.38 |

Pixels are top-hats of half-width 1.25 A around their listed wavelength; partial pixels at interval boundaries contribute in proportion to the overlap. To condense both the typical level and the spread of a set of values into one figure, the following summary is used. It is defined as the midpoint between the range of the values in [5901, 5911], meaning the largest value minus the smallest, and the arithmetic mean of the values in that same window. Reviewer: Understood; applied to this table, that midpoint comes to 35.2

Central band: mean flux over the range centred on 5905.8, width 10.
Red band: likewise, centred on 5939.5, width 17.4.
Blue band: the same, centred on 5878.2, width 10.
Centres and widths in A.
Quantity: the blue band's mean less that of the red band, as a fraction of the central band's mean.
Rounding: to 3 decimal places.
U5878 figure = -0.050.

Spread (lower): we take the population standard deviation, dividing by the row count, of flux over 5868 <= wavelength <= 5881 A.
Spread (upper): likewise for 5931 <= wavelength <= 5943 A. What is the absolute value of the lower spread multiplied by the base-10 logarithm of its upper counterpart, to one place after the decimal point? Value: 1.0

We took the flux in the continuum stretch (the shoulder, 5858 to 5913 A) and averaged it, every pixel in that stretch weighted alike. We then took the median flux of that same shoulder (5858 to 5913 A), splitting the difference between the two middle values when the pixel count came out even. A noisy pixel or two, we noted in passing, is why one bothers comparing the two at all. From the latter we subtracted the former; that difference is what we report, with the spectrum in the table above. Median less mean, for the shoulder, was 2.0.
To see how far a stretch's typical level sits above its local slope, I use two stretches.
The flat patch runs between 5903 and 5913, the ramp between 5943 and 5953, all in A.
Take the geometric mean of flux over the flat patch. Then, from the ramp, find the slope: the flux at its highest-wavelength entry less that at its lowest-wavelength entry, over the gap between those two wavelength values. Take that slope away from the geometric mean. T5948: 67.6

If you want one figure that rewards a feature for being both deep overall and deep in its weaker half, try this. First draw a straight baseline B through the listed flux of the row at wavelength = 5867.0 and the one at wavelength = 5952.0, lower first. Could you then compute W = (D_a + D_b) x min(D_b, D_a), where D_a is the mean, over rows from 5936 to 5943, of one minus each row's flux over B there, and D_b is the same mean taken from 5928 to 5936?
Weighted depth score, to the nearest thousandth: 0.016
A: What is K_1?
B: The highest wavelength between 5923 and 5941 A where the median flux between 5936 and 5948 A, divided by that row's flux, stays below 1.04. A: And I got 5939.5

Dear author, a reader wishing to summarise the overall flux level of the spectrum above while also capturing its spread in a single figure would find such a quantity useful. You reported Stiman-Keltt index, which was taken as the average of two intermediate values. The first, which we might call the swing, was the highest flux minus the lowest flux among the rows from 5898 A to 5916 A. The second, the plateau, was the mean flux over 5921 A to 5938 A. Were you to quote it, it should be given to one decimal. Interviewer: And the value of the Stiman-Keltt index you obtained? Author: 39.0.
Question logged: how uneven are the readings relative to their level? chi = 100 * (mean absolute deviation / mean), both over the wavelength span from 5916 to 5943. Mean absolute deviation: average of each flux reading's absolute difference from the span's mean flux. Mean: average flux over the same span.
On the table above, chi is 2.7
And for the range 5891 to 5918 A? 10.2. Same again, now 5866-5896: 11.9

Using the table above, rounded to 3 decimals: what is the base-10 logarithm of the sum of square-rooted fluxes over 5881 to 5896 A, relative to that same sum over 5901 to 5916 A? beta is -0.040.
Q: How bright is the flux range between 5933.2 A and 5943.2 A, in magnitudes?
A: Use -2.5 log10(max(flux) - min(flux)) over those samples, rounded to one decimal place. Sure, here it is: -1.6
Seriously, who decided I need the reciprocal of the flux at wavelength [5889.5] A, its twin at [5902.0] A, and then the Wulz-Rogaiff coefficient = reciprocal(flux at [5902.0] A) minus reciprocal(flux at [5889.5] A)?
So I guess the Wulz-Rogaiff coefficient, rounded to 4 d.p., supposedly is -0.0048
